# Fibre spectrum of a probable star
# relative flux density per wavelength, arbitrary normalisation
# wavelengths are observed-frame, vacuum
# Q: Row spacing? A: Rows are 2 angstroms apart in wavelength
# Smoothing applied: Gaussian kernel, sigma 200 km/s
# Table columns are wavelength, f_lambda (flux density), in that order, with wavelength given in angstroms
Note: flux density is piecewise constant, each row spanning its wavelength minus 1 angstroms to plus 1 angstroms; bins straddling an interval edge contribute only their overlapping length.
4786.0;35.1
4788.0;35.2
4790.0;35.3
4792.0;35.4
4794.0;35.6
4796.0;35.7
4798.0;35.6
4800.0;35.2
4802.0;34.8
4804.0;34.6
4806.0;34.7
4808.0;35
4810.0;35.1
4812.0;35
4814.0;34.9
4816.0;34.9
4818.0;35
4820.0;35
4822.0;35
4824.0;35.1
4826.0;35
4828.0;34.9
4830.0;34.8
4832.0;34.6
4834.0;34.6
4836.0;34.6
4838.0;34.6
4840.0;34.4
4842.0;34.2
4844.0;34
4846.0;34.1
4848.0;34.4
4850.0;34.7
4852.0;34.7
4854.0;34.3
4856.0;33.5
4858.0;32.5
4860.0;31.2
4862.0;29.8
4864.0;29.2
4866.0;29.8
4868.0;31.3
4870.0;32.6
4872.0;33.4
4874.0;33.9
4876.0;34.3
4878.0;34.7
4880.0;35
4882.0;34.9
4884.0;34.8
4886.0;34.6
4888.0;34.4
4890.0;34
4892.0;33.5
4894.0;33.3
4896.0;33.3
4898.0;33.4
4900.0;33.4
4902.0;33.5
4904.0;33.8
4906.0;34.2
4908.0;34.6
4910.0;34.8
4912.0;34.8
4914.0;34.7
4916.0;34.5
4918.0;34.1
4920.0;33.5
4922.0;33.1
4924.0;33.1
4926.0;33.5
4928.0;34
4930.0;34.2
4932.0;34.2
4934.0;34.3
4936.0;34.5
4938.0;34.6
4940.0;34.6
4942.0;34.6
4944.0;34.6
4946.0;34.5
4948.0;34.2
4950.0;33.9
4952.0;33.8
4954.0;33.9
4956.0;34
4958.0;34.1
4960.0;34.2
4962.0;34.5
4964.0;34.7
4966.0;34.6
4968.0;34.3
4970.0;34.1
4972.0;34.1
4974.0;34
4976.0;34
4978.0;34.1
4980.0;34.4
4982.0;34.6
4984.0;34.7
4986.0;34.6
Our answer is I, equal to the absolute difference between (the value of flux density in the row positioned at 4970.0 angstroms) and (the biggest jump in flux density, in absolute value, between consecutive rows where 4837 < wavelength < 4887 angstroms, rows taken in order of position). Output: 32.6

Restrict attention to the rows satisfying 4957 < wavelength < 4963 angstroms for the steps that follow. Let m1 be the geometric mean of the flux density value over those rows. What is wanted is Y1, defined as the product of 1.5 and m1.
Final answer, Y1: 51.4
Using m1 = 34.3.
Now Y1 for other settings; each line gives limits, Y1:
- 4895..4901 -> 50.0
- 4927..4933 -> 51.2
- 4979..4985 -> 51.8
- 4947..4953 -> 50.9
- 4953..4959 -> 51.0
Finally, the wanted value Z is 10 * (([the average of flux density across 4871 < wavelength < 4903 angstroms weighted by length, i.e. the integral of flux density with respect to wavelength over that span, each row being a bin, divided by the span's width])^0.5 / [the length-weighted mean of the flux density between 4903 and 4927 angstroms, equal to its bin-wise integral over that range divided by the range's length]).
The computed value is 1.71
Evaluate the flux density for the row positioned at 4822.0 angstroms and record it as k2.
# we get 35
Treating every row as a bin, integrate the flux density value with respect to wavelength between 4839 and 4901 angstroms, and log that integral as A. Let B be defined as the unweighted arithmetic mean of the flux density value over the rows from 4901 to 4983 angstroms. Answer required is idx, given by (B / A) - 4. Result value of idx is -3.98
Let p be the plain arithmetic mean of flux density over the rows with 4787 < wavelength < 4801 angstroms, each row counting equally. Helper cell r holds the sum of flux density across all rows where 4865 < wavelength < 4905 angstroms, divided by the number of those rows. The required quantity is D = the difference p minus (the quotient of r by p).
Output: 34.5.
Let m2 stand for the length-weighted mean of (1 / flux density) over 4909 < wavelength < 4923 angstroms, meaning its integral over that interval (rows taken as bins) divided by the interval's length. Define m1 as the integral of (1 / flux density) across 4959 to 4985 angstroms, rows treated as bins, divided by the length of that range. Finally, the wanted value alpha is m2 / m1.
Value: 1.00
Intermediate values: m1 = 0.0291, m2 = 0.0292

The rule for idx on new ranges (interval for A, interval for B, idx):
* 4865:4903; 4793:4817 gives -3.97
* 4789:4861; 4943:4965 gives -3.99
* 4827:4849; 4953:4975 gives -3.95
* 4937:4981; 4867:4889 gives -3.98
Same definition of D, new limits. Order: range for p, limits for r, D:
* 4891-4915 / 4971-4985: 32.9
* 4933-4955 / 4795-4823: 33.3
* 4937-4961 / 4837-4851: 33.2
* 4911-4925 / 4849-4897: 33.0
